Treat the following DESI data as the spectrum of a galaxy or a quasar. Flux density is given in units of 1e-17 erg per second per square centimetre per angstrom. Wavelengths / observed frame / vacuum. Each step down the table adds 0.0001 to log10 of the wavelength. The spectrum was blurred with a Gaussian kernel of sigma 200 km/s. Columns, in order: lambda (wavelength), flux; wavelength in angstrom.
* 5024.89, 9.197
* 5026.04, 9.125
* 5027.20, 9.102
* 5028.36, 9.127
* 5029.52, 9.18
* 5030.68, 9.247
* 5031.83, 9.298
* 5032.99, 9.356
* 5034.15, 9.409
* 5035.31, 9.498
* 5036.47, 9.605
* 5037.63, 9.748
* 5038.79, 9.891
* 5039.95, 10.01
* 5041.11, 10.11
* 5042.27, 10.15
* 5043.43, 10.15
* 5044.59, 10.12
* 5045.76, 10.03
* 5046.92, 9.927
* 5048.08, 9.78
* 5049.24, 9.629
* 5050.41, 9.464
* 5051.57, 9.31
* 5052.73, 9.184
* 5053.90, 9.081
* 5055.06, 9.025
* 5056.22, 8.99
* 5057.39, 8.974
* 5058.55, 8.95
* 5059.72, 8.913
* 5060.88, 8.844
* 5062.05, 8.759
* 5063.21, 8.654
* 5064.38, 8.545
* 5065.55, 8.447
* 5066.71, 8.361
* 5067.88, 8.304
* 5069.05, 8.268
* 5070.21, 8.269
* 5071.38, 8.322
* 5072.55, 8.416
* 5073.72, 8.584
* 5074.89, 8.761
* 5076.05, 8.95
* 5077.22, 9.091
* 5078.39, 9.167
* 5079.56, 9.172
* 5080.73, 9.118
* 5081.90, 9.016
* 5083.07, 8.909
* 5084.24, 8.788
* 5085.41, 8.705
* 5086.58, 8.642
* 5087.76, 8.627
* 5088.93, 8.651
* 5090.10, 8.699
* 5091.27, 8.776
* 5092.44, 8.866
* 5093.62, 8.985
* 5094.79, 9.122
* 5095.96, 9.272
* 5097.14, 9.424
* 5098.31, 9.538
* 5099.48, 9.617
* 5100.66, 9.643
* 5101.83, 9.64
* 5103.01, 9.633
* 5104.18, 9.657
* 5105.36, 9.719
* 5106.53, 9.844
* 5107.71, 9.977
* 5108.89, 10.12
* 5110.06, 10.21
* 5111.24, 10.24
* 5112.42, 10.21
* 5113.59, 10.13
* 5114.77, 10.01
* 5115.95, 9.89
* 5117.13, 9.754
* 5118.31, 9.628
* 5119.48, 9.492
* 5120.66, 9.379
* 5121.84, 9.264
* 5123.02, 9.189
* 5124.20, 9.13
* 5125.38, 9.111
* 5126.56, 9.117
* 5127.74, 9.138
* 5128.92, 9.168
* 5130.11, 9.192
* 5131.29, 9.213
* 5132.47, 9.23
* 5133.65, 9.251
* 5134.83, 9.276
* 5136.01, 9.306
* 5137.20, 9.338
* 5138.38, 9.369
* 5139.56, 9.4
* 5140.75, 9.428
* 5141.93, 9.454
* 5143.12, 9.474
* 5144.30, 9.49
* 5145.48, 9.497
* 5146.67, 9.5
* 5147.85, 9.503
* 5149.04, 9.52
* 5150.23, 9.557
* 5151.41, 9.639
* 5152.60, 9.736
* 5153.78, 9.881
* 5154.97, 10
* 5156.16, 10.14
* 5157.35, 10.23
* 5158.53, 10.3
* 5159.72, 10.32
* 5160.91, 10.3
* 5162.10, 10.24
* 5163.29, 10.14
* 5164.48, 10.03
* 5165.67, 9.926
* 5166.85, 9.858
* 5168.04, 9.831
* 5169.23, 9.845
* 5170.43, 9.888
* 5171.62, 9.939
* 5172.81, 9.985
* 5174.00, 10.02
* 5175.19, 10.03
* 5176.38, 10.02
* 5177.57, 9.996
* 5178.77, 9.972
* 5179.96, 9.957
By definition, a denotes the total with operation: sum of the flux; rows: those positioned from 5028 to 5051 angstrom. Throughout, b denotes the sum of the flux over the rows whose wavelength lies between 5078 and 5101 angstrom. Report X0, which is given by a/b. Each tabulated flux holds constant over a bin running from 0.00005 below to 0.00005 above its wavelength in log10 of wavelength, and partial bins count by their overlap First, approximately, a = 194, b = 181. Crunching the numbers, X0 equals 1.07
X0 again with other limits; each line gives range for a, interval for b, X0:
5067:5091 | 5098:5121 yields 0.89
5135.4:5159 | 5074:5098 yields 1.08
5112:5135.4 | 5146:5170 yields 0.95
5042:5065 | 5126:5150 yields 1.00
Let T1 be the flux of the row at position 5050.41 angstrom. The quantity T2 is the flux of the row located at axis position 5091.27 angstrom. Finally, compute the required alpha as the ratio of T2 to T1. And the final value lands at 0.93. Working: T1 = 9.464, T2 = 8.776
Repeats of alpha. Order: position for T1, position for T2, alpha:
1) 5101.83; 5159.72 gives 1.07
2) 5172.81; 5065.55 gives 0.85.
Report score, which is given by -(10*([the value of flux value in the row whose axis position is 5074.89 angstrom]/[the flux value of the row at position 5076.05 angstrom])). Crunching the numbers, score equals -9.8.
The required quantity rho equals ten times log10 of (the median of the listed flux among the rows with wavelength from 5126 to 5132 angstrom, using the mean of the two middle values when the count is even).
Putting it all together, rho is 9.6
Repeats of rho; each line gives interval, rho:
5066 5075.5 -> 9.2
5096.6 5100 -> 9.8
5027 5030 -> 9.6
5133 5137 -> 9.7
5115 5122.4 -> 9.8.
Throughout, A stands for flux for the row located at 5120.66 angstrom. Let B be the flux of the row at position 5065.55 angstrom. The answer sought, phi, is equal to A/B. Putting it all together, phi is 1.11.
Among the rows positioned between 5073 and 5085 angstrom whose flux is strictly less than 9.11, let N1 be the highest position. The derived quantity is 5084.24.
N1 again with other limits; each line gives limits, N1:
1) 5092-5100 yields 5093.62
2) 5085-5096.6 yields 5093.62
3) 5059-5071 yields 5070.21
